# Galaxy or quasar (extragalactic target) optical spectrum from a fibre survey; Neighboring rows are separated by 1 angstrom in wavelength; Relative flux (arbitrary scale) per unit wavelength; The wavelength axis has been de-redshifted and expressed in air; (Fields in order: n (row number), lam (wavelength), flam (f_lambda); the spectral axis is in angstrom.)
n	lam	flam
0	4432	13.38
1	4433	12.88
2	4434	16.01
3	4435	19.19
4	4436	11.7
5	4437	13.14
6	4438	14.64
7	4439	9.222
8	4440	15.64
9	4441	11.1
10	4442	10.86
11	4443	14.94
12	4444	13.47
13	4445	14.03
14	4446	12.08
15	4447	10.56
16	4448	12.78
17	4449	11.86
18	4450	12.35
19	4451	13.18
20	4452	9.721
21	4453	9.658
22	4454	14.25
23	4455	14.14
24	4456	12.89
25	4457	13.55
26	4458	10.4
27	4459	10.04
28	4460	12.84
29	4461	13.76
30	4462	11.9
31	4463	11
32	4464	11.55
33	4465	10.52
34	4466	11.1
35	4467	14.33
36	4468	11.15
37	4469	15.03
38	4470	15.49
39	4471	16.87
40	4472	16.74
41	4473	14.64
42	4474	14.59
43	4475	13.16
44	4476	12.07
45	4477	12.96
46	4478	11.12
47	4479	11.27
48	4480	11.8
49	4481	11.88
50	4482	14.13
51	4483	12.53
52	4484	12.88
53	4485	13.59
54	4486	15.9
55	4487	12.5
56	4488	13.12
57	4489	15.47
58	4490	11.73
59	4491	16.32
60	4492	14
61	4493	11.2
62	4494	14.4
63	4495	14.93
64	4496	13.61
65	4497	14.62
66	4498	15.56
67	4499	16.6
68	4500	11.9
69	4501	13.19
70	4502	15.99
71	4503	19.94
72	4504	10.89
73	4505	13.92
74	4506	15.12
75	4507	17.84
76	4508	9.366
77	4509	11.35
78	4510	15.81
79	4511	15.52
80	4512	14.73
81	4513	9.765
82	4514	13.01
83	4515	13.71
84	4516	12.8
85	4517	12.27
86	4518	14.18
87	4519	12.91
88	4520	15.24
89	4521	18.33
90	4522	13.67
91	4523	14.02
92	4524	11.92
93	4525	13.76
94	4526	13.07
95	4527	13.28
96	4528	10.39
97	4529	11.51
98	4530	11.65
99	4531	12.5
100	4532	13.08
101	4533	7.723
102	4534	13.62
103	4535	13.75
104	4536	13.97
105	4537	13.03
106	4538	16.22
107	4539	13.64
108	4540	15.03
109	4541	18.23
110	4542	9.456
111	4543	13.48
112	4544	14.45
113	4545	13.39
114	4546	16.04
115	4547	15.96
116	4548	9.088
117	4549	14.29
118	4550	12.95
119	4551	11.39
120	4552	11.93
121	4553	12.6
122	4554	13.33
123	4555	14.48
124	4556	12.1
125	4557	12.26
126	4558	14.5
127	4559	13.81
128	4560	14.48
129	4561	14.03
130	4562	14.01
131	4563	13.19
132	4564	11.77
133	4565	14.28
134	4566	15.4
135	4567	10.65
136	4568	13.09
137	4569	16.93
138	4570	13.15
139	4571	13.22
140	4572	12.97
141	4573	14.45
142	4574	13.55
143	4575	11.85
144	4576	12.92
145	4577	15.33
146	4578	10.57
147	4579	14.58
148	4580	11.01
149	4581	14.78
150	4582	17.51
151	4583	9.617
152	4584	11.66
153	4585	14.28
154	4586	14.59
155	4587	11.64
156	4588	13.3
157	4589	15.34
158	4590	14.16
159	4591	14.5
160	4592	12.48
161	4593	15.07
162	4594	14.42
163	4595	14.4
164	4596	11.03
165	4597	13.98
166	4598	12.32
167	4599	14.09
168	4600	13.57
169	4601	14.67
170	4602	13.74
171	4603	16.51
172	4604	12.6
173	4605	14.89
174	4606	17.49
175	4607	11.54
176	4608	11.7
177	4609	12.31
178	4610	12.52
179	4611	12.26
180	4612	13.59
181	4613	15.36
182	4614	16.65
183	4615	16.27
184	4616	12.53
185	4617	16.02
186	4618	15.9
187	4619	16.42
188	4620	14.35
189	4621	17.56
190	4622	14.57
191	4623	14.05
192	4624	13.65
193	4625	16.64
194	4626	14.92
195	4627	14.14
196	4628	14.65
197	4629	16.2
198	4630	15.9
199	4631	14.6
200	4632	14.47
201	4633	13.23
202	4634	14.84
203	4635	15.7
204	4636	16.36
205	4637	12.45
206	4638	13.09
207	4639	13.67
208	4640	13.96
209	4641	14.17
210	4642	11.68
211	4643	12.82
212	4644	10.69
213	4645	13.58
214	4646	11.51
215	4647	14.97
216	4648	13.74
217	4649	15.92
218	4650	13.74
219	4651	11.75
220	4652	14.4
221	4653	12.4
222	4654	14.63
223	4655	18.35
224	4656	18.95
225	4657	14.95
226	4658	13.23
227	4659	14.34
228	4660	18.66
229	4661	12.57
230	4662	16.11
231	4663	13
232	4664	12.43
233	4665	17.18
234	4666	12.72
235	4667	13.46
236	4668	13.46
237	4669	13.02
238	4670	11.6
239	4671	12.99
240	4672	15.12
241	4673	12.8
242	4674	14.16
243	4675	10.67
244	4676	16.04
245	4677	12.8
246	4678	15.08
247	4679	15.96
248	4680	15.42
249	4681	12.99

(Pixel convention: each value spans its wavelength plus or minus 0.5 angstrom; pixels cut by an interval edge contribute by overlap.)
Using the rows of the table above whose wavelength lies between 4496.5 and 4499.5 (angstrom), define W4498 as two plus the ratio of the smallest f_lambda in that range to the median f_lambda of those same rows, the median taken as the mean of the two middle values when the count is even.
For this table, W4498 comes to 2.94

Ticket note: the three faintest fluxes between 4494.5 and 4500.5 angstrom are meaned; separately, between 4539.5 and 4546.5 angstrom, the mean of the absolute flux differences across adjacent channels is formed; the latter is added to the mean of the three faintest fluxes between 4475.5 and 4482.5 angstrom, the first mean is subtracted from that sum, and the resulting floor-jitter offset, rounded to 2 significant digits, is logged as 1.5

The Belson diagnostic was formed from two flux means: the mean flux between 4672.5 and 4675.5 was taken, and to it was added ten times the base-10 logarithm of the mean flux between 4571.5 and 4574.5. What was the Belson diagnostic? 23.9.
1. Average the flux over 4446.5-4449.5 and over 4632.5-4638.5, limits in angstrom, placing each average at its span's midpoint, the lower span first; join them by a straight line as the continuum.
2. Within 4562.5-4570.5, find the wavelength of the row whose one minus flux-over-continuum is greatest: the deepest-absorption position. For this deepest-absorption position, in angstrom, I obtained 4567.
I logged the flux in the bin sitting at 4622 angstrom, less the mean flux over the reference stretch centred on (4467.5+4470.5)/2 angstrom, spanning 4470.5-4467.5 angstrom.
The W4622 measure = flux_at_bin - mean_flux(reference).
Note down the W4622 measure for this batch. 0.68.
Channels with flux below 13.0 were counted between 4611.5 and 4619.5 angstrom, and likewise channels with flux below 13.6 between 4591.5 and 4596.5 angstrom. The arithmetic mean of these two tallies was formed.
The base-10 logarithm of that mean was 0.18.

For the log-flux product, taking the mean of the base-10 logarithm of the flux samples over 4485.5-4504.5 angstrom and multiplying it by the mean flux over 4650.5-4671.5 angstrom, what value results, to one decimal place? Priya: 16.4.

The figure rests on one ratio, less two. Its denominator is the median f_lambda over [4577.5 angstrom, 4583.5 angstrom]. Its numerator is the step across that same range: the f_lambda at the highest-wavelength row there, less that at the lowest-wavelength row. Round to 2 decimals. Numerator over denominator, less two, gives -2.07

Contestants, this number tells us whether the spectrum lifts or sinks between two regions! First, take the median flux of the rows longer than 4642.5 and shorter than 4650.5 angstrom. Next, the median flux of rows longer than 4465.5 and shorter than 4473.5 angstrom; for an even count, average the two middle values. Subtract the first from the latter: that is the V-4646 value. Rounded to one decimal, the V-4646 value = 1.2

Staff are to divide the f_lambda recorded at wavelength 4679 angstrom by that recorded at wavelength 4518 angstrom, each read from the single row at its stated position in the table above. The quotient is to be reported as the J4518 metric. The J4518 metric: 1.13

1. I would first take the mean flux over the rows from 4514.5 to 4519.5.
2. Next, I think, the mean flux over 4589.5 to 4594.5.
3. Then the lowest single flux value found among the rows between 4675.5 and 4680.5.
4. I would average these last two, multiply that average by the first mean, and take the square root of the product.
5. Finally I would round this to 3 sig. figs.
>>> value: 13.3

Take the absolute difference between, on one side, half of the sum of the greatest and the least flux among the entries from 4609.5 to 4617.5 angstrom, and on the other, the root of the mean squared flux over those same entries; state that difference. 0.05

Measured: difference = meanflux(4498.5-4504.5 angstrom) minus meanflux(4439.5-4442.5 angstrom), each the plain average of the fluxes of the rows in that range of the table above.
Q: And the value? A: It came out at 2.2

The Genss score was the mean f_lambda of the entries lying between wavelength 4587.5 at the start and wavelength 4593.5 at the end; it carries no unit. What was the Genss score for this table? 14.1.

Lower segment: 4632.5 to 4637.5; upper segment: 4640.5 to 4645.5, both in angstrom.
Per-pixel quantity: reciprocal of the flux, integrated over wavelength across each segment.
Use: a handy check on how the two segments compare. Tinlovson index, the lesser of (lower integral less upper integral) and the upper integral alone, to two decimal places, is -0.05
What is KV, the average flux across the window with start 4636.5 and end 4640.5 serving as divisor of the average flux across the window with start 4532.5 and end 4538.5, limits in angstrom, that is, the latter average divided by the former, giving 0.98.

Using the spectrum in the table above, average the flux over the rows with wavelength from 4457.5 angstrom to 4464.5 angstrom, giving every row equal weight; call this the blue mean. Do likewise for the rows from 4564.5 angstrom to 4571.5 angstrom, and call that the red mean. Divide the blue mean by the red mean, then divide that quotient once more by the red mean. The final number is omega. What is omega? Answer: 0.061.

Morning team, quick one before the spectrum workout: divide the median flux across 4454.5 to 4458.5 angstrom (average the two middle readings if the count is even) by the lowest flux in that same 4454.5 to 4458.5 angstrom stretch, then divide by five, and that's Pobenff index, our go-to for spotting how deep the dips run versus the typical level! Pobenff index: 0.25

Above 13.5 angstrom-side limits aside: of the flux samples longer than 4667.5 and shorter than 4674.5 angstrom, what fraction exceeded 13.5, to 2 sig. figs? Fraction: 0.29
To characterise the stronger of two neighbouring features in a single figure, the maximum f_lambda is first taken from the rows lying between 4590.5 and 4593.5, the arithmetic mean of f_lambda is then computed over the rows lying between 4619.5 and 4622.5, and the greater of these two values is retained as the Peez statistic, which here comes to 15.5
